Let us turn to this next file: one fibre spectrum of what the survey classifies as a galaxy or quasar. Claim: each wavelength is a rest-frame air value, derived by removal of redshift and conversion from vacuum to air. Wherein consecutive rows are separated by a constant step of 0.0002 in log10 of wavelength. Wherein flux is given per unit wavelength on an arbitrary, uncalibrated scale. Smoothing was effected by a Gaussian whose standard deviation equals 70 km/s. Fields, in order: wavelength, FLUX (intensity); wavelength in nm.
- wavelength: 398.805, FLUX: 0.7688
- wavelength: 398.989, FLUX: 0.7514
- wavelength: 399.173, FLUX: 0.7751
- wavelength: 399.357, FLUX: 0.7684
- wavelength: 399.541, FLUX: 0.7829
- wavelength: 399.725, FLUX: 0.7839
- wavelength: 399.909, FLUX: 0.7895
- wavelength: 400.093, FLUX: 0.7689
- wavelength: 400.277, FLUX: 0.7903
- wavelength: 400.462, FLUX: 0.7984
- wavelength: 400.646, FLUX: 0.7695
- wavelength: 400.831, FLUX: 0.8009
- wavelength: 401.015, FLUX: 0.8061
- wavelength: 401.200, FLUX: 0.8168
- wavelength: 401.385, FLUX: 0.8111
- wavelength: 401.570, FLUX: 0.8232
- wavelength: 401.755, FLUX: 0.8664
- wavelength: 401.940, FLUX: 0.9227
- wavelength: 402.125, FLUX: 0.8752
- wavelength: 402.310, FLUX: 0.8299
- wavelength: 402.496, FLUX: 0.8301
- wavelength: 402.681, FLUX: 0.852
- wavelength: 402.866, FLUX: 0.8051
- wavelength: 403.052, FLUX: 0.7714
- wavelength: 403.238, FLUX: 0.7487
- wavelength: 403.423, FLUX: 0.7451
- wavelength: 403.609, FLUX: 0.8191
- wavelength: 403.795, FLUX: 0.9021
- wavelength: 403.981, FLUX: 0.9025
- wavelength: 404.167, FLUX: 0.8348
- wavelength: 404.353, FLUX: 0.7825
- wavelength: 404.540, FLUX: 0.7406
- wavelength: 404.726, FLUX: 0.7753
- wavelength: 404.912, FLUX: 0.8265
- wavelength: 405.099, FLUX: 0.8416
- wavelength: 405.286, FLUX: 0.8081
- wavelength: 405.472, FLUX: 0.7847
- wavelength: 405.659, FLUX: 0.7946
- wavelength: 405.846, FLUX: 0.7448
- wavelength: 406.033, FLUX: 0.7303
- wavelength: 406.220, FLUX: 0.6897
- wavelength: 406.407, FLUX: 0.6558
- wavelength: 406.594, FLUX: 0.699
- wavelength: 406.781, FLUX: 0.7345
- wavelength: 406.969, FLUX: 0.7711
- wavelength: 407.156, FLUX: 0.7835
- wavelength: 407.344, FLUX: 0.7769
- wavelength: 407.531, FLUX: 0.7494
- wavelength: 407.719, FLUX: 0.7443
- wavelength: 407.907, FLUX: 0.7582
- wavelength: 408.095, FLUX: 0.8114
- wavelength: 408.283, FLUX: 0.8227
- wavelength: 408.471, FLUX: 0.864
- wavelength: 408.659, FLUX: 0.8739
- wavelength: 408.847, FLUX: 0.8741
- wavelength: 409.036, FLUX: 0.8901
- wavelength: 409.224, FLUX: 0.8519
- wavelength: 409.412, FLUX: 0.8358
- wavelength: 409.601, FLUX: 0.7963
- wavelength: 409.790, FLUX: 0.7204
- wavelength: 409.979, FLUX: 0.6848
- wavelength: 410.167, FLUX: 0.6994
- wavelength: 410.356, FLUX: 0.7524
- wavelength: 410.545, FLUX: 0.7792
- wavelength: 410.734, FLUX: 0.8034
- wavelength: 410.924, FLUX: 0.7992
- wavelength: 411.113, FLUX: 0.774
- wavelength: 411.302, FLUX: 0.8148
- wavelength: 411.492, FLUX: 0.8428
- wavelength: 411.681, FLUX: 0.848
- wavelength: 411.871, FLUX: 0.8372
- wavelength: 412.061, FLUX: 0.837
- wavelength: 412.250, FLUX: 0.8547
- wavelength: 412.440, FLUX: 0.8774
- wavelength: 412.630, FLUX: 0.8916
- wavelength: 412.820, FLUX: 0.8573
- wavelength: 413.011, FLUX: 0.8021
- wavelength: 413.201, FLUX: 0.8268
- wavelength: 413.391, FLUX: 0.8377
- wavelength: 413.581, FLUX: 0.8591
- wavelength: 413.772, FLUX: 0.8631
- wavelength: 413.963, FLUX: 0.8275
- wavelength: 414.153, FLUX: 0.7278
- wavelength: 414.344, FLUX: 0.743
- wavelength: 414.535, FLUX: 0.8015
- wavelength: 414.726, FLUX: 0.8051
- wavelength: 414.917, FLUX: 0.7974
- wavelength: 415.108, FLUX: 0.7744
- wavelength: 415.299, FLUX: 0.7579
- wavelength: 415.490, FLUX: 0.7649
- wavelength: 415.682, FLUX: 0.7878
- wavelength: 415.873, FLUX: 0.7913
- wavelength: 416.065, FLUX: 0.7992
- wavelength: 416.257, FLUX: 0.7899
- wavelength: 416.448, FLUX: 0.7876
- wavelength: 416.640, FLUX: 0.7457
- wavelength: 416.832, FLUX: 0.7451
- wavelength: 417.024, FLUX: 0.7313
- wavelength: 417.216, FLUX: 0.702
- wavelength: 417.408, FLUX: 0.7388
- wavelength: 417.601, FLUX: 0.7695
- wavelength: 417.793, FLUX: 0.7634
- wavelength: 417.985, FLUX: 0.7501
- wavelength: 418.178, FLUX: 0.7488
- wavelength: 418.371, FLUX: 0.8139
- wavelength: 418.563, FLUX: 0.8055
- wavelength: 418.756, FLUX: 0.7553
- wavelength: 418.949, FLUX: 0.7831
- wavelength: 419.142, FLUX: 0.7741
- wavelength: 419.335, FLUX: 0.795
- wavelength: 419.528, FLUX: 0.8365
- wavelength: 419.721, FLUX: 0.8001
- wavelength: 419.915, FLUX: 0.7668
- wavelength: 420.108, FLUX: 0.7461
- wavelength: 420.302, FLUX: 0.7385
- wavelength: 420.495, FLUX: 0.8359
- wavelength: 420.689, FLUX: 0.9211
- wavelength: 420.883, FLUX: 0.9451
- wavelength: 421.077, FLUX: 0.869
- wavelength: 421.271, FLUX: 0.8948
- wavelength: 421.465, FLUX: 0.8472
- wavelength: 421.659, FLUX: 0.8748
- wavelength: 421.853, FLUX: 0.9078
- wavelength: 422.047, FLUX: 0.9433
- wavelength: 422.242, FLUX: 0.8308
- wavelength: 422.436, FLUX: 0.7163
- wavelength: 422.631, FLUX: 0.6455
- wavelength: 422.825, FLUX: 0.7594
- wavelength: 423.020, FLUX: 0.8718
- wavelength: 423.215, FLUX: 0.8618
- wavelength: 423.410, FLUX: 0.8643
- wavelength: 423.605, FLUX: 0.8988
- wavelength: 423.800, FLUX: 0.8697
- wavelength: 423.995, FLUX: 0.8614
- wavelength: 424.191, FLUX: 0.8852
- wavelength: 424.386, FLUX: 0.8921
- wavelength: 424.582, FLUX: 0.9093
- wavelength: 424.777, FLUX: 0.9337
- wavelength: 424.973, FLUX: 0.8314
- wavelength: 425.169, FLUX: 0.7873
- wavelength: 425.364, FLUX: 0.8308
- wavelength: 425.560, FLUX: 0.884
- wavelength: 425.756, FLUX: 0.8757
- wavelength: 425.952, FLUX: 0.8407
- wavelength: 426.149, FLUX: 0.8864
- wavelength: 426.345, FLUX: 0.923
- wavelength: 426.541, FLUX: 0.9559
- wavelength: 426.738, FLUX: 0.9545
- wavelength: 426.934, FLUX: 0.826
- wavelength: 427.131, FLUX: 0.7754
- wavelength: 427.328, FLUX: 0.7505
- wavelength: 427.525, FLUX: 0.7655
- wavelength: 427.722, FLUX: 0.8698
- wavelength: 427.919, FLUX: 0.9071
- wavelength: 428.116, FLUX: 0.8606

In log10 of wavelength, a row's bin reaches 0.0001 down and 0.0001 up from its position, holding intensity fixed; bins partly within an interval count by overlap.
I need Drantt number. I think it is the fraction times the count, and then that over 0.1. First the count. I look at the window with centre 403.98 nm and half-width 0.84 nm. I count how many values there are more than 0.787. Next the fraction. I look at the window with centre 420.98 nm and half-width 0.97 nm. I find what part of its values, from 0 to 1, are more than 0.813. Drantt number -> 32.0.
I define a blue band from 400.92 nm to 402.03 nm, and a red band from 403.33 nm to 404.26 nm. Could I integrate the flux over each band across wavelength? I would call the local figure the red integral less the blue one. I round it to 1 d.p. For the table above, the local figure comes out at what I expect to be -0.2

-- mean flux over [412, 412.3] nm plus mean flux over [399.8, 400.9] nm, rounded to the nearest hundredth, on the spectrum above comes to 1.63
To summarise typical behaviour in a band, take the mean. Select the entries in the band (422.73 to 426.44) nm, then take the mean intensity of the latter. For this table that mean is 0.87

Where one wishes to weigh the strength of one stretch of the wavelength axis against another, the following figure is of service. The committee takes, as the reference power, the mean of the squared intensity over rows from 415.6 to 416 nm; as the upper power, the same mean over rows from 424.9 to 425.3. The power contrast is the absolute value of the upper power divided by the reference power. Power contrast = 1.05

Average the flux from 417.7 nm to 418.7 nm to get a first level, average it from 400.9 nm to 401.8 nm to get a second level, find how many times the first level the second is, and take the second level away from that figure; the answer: 0.24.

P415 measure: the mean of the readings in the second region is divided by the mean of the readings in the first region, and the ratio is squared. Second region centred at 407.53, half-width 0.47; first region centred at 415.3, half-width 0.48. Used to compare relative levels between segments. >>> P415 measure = 1.0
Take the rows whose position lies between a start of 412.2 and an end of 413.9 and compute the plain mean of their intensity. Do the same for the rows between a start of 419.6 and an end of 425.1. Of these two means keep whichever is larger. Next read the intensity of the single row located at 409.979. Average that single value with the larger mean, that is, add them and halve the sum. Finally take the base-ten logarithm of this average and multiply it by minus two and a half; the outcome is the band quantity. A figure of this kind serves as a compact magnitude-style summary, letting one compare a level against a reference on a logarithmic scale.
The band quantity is 0.29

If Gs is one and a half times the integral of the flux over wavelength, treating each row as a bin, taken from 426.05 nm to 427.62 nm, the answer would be 2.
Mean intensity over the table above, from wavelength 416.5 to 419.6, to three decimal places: 0.766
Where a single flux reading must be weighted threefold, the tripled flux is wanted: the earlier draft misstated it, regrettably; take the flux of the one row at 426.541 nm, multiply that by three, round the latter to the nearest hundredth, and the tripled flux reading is 2.87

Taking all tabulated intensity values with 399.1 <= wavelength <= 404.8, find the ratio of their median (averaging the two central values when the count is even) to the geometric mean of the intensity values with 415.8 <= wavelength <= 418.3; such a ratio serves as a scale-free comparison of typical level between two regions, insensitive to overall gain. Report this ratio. 1.06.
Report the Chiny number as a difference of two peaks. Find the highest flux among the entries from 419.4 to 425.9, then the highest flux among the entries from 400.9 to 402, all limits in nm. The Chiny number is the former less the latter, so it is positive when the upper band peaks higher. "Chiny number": 0.02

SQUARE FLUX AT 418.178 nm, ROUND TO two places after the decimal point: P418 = 0.56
